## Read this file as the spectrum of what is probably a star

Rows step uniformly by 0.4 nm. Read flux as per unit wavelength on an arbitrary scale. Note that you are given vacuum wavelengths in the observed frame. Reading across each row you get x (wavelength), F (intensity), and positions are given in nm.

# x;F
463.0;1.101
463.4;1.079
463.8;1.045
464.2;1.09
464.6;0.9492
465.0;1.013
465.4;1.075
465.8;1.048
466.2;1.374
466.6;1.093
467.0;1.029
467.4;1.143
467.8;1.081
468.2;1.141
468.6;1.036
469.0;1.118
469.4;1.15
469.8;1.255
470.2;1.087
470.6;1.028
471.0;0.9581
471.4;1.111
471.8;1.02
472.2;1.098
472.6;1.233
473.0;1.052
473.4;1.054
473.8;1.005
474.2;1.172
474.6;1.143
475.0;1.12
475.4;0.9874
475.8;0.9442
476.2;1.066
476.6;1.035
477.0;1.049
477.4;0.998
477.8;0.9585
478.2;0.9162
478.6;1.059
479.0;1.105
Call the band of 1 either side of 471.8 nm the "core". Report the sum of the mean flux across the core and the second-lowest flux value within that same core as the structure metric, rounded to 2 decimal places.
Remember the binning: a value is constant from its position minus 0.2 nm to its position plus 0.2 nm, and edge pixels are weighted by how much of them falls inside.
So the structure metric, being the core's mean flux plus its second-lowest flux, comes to 2.10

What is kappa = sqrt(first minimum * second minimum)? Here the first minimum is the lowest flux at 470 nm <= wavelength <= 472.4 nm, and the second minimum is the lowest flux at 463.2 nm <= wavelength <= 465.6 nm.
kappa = 0.95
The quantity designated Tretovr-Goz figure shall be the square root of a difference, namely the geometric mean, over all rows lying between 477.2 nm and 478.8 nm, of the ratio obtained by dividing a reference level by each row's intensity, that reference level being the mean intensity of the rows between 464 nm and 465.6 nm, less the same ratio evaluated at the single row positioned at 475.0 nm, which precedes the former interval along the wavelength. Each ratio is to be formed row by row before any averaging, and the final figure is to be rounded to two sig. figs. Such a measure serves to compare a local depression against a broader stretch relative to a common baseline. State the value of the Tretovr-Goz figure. 0.36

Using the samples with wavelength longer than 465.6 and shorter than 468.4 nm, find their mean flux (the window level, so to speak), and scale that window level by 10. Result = 11.3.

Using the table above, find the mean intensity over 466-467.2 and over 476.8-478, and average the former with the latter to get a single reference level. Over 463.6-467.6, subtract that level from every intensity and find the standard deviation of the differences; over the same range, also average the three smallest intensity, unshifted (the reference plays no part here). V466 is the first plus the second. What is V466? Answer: 1.11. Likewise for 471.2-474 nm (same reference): 1.10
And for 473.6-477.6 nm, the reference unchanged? 1.05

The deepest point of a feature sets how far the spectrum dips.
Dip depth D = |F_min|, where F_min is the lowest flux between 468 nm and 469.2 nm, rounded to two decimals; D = 1.04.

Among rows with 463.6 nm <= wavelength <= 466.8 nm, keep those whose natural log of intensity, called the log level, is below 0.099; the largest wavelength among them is 466.6 nm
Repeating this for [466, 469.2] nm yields 468.6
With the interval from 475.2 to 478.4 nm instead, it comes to 478.2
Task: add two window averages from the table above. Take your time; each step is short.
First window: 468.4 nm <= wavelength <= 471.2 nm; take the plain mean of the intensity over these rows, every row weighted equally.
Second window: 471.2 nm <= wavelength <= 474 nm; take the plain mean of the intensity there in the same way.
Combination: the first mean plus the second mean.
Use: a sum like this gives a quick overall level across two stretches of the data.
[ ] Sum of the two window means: 2.17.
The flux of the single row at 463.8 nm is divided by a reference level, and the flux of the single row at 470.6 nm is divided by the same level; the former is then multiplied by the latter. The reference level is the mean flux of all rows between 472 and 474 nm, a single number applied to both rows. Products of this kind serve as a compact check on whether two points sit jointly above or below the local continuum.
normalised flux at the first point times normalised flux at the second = 0.91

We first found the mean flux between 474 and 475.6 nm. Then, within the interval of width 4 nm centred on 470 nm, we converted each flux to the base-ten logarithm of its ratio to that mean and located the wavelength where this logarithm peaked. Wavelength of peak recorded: 469.8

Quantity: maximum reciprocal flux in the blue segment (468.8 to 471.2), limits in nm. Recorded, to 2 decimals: 1.04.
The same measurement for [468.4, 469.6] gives 0.97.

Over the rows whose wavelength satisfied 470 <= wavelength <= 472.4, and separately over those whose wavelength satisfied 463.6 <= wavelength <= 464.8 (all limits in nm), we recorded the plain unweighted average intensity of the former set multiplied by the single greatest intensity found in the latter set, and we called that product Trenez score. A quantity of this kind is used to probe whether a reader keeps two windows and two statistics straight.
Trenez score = 1.14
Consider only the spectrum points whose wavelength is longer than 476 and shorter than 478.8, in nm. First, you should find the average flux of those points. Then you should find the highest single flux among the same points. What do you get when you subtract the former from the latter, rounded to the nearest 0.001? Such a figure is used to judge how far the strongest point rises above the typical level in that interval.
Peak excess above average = 0.054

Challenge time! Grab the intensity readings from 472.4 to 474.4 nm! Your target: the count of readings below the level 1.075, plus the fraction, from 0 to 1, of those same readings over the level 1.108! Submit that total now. 3.4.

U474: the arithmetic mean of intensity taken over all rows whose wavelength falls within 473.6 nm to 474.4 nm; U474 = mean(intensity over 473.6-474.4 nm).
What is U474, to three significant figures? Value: 1.09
